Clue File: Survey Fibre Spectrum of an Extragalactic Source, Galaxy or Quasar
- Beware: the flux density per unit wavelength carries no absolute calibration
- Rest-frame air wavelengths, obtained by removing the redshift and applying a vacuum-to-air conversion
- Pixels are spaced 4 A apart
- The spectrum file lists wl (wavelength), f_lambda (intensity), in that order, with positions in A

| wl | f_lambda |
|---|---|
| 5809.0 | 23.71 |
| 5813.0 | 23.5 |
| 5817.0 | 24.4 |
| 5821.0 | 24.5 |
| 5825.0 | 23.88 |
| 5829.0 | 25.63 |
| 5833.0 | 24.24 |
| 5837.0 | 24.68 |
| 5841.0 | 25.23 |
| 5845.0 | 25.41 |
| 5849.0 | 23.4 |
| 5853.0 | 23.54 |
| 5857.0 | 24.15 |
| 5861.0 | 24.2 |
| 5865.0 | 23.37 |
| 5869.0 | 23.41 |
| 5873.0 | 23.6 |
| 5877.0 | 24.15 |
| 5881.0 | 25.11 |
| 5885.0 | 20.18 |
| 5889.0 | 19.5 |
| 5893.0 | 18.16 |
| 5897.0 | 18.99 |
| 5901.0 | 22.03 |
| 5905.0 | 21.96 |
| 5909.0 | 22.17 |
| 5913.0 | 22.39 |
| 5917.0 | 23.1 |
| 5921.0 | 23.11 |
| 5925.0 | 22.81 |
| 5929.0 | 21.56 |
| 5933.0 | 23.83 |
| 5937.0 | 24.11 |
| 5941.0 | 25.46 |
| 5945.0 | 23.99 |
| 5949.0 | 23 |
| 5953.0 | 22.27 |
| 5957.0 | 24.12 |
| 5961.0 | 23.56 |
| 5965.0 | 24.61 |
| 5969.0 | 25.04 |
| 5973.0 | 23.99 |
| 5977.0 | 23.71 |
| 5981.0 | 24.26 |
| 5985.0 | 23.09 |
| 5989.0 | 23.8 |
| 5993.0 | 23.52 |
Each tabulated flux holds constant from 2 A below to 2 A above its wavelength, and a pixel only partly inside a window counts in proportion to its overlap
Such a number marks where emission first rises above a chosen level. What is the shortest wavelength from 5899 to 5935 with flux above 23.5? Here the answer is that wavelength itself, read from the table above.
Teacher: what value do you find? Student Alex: 5933.0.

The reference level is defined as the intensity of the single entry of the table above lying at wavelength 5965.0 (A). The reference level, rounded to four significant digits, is 24.61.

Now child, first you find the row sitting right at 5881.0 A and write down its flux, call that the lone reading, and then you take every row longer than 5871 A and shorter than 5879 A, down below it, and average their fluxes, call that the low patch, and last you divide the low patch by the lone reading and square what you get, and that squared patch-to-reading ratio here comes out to 0.90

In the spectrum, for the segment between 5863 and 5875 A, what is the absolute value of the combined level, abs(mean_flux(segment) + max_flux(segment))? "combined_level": 47.1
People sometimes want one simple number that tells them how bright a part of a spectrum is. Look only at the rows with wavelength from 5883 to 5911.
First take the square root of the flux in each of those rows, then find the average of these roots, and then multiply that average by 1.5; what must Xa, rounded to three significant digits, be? 6.77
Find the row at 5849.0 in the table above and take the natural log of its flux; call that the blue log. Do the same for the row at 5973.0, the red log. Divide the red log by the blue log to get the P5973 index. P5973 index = 1.01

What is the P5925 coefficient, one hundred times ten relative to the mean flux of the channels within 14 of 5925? 43.5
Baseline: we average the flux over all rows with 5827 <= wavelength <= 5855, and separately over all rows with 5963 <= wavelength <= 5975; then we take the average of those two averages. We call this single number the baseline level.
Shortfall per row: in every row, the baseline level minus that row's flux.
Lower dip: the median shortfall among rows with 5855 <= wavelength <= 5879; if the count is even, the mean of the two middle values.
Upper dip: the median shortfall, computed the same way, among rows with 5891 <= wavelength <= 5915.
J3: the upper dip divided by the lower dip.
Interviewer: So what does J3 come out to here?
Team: 3.7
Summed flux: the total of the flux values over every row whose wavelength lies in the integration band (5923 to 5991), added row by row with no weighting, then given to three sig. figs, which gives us 403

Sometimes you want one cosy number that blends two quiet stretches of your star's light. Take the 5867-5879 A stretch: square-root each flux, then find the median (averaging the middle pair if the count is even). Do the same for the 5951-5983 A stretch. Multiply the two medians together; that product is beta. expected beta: 23.8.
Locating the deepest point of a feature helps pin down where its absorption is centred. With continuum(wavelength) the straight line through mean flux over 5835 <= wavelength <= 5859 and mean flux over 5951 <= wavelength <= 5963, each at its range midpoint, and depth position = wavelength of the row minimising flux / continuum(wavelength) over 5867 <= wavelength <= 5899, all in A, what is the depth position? 5893.0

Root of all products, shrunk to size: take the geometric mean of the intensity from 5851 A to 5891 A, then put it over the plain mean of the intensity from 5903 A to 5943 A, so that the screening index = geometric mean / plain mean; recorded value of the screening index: 1.00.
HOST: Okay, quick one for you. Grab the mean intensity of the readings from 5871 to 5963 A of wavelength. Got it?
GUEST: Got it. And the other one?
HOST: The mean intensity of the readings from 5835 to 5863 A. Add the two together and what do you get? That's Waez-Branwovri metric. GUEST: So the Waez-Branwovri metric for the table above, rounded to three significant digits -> 46.9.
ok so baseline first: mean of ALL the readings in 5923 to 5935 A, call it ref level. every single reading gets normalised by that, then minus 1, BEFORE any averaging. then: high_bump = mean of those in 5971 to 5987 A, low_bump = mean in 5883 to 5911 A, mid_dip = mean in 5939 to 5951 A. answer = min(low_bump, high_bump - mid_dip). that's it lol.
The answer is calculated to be -0.10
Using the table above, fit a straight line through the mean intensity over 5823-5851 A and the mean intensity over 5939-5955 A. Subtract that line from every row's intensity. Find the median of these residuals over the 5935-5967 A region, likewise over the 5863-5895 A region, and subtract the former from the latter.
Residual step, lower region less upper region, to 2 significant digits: -1.3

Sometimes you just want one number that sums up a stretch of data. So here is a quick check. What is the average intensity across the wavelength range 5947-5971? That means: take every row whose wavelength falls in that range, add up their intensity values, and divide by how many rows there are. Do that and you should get 23.8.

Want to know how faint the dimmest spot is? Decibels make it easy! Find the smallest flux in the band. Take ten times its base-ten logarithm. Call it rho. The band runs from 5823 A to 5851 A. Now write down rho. 13.7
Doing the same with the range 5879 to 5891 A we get 12.9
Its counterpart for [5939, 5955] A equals 13.5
